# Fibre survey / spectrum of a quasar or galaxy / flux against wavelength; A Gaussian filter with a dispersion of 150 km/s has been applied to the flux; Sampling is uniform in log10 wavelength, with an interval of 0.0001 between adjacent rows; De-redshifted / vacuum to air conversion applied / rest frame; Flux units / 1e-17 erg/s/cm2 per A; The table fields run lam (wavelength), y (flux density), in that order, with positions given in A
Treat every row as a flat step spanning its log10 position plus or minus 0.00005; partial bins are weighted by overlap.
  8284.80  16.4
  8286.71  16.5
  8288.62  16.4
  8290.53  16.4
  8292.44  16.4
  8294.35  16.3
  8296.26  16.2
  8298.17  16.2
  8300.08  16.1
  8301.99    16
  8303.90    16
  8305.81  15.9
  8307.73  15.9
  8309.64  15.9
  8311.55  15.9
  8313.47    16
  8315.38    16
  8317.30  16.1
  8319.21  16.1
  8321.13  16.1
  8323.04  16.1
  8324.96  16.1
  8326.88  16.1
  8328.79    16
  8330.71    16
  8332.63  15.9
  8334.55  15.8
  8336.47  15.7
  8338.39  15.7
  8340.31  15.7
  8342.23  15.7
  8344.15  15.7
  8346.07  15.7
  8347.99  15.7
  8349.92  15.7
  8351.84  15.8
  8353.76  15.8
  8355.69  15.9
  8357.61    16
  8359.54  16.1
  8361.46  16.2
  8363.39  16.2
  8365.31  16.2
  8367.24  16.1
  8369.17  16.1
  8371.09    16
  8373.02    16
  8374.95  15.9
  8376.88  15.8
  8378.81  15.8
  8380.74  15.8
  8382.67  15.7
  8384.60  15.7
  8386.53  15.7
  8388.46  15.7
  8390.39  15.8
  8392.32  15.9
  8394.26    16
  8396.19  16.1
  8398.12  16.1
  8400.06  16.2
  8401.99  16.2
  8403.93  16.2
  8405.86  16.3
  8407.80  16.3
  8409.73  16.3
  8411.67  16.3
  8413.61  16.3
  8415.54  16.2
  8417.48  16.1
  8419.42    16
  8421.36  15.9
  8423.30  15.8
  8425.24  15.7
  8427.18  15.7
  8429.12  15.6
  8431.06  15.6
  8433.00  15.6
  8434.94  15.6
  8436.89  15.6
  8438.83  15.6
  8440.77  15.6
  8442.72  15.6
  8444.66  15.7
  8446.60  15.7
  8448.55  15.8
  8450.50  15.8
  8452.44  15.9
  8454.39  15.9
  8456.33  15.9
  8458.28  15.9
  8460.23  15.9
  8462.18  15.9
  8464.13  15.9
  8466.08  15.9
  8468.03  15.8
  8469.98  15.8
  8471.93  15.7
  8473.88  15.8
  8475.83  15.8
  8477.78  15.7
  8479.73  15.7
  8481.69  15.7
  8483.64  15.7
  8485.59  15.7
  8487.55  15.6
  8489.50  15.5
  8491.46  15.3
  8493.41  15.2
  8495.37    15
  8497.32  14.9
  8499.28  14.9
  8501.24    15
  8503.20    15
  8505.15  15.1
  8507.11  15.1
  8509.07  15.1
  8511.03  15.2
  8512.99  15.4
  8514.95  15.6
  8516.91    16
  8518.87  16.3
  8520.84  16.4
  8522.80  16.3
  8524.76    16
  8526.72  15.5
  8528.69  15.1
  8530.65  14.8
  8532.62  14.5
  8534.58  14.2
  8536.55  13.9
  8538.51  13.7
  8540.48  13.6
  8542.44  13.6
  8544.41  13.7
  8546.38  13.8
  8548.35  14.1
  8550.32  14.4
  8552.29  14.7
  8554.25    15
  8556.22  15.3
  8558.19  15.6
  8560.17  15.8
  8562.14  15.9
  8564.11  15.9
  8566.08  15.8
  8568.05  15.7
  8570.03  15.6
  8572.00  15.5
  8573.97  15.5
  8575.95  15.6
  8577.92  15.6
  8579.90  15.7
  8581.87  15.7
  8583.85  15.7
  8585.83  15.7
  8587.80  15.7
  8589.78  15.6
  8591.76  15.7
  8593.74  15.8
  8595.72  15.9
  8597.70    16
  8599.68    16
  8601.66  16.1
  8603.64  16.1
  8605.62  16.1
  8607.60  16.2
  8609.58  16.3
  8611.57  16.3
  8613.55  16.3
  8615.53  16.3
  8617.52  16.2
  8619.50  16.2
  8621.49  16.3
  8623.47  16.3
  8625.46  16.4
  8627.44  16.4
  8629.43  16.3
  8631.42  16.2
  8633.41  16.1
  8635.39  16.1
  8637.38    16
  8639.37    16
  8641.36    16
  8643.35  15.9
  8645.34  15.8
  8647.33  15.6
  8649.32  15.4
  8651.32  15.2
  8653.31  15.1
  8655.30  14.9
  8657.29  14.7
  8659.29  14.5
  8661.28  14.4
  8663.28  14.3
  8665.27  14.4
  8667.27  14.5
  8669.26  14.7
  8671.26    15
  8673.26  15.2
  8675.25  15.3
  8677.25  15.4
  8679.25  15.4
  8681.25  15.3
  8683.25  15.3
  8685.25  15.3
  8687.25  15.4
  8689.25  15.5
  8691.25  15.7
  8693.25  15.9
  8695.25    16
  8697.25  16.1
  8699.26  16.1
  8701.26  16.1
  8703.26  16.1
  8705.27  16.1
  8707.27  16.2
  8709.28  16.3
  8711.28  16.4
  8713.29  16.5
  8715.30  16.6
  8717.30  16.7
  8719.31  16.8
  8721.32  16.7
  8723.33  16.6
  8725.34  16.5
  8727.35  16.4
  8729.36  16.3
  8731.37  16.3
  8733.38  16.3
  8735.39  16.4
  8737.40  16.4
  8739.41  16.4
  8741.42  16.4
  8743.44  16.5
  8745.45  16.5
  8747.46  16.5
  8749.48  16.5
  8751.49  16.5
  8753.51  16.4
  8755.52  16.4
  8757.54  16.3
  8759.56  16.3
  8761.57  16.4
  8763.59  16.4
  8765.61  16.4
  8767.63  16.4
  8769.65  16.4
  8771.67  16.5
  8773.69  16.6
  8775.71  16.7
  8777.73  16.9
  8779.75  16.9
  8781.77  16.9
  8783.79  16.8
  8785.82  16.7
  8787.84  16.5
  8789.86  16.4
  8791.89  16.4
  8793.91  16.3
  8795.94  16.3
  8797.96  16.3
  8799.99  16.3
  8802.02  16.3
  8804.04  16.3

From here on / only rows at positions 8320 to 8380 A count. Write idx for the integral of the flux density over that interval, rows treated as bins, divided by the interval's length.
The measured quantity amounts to 15.9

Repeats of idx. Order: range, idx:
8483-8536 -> 15.3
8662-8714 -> 15.5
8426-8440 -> 15.6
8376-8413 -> 16.0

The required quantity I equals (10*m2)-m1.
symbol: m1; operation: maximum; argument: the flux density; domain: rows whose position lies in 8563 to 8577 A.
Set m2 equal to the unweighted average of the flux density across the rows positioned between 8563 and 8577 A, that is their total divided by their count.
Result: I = 141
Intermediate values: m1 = 15.9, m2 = 15.7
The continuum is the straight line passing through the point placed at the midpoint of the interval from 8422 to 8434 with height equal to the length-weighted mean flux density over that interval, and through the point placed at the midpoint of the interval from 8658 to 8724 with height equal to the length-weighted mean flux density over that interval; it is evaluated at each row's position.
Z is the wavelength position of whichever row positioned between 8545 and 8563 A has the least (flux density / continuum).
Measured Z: 8546.38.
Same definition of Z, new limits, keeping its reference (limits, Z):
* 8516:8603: 8540.48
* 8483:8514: 8497.32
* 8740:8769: 8757.54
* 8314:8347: 8336.47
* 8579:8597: 8589.78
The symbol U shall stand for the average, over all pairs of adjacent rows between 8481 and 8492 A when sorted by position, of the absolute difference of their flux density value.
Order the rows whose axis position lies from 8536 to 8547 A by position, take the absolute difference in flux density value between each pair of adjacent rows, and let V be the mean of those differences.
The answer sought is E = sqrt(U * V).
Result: 0.089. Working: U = 0.080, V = 0.10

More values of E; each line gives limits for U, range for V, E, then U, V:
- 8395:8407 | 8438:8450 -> 0.040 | 0.040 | 0.04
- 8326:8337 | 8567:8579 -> 0.069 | 0.080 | 0.06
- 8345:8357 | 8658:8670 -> 0.069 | 0.040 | 0.12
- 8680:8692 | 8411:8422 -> 0.080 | 0.080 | 0.08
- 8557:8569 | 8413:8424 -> 0.100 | 0.100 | 0.10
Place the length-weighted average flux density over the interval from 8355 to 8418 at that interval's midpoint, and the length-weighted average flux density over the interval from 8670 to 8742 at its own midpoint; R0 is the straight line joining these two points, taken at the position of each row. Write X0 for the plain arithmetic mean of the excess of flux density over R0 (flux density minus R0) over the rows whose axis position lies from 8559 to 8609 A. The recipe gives -0.24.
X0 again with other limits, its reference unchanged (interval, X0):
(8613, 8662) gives -0.25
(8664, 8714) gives -0.43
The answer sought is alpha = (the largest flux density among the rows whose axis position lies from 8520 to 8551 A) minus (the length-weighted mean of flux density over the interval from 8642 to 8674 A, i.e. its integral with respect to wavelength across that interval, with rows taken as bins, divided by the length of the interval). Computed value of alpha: 1.4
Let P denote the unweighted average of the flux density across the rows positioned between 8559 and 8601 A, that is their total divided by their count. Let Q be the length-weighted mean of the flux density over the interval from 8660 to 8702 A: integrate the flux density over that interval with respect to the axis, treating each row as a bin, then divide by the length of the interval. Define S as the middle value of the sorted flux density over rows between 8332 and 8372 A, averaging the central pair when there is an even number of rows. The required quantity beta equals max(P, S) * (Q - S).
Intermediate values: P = 15.7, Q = 15.3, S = 15.8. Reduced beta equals -8.0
